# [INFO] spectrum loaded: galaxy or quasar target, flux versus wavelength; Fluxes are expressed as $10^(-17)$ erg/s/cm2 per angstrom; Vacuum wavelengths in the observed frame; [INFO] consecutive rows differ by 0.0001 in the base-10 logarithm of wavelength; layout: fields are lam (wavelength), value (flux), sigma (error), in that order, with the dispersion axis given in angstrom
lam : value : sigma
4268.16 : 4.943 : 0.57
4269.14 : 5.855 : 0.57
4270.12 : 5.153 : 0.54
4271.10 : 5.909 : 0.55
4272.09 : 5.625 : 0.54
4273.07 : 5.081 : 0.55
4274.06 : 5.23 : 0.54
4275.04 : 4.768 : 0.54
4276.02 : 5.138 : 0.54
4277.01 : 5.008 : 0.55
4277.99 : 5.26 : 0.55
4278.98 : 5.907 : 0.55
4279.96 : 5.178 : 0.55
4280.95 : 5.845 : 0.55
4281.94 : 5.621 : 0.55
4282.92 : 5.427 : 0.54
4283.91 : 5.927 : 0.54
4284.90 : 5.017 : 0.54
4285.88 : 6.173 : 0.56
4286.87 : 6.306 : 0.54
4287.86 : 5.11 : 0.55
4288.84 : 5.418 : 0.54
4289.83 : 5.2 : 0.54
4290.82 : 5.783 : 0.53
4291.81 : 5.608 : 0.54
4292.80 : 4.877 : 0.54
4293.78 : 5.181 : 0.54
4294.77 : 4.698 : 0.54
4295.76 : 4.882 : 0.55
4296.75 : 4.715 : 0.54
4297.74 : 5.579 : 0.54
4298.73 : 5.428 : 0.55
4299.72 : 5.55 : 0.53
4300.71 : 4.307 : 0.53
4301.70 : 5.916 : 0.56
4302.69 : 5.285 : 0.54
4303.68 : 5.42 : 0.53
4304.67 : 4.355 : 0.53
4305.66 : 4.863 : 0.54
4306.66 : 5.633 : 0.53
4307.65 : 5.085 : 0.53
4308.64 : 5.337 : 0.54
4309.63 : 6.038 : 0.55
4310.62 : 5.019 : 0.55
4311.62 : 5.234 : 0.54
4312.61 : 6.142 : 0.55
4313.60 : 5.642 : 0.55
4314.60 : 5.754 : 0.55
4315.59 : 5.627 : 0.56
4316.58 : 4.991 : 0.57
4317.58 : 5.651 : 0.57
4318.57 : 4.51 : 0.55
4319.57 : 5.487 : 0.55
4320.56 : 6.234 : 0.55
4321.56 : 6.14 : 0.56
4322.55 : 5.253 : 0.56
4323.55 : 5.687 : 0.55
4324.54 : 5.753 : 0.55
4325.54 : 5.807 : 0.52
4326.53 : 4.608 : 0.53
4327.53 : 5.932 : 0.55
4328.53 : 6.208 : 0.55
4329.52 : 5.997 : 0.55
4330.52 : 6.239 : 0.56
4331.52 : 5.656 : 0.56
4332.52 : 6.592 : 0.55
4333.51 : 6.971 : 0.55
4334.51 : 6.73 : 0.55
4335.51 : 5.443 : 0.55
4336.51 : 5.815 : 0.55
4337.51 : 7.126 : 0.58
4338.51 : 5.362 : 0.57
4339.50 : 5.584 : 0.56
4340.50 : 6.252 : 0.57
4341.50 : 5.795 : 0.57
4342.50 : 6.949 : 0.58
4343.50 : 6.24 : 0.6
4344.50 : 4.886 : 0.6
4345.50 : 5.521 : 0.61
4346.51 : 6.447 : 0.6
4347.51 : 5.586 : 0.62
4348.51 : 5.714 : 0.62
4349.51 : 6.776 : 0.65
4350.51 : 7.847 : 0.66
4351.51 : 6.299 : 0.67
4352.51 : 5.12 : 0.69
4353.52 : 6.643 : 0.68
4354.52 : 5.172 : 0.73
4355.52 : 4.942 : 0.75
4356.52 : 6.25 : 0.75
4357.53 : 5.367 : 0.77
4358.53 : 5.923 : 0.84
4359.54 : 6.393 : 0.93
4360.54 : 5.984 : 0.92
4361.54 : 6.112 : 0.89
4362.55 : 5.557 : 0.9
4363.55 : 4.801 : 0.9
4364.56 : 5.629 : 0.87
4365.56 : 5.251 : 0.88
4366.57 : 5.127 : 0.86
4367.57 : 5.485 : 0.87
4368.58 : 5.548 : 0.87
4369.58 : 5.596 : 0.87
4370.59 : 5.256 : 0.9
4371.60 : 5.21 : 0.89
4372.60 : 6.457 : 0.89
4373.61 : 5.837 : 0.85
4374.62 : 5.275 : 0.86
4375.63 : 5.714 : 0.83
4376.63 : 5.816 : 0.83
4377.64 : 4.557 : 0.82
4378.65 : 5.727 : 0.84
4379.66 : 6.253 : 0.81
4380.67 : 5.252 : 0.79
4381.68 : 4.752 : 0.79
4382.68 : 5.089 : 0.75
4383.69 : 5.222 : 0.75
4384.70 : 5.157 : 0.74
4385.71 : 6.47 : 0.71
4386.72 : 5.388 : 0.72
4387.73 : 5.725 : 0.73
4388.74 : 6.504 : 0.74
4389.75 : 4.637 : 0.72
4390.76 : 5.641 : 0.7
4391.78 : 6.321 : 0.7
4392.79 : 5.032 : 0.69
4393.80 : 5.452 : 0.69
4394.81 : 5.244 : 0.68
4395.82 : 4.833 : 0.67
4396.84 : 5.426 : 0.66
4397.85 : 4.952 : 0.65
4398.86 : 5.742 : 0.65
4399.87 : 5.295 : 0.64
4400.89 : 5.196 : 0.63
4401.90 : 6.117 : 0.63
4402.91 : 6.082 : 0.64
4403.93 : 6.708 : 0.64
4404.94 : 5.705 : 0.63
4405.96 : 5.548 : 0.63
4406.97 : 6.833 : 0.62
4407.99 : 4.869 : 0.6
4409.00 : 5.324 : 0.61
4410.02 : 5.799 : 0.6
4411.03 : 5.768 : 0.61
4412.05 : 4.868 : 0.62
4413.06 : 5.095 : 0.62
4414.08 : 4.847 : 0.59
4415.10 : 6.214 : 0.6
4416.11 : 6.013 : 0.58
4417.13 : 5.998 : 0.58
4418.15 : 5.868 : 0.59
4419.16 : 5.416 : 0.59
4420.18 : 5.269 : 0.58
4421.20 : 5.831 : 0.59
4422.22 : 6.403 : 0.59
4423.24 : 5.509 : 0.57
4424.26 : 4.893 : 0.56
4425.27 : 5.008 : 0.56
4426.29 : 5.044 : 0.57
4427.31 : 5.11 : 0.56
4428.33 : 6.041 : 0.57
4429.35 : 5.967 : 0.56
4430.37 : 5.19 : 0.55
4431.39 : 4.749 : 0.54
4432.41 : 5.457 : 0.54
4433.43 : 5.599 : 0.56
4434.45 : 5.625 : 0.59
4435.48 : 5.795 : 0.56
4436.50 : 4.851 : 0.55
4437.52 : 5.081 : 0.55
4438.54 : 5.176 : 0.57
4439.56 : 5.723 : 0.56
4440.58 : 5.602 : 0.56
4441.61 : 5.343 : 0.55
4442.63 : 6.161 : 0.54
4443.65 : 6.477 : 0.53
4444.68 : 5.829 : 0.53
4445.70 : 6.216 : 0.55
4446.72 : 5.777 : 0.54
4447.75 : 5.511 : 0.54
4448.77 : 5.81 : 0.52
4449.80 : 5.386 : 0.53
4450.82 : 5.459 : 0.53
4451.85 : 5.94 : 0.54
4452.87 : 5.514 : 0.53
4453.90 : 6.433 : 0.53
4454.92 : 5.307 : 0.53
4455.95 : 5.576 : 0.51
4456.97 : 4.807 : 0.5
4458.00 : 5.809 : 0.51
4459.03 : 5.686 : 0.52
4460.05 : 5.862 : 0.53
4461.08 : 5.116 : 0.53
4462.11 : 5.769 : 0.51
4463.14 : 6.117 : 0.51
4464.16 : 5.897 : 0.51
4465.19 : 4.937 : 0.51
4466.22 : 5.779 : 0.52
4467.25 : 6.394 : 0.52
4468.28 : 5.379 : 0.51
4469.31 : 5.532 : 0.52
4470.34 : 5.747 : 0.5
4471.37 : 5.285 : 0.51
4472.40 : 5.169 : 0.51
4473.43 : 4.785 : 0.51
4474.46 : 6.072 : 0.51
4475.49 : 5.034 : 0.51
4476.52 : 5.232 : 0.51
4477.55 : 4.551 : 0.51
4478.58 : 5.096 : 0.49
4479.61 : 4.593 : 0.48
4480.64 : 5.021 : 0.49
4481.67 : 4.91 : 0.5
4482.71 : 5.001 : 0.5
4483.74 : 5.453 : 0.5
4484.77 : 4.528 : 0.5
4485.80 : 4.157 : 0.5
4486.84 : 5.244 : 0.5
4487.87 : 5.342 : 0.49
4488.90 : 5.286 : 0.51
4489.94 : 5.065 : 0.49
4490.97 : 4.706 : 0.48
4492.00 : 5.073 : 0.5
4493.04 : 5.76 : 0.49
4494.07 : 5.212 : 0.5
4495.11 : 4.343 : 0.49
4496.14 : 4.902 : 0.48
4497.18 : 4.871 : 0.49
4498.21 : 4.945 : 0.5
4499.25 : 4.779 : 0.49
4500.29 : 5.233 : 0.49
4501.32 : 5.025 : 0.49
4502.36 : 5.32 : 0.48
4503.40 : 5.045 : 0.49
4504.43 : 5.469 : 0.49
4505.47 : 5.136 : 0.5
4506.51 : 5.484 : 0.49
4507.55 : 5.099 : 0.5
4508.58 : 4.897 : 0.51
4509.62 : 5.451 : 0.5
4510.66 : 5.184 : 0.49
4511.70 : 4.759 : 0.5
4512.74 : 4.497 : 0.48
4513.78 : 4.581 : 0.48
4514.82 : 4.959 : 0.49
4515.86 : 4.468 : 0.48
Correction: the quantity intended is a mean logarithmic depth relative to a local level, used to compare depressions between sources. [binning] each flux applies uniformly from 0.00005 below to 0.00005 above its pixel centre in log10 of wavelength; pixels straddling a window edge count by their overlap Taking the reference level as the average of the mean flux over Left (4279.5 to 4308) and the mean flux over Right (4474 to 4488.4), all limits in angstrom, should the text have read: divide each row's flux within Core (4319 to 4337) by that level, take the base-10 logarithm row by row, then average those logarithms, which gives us 0.057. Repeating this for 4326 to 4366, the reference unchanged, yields 0.058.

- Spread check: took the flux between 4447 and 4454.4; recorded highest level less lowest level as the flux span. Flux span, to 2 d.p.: 1.05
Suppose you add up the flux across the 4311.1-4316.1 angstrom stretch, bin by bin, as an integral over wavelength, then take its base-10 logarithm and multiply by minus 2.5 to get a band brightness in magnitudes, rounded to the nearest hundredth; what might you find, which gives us -3.63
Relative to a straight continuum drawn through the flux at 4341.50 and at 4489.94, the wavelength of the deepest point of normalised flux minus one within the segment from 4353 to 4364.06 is 4363.55 angstrom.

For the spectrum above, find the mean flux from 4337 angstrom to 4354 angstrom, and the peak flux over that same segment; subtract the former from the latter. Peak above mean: 1.7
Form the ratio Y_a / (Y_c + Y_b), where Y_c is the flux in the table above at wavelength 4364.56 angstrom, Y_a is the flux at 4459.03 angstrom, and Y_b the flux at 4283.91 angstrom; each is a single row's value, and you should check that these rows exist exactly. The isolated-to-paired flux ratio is 0.492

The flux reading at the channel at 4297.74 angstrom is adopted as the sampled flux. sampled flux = 5.579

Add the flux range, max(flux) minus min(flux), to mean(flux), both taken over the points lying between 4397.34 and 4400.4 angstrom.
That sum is 6.1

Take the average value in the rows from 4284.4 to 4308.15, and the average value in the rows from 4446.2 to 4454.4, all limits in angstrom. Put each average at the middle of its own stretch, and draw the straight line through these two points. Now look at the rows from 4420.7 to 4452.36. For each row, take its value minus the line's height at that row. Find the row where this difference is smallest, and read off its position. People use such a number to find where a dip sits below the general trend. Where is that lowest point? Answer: 4431.39 angstrom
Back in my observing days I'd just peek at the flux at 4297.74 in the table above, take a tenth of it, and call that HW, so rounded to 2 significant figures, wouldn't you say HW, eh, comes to 0.56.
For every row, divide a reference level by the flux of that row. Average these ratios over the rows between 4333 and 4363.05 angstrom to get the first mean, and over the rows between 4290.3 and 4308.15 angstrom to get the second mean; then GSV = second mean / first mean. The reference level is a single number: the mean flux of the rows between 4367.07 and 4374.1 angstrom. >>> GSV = 1.16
